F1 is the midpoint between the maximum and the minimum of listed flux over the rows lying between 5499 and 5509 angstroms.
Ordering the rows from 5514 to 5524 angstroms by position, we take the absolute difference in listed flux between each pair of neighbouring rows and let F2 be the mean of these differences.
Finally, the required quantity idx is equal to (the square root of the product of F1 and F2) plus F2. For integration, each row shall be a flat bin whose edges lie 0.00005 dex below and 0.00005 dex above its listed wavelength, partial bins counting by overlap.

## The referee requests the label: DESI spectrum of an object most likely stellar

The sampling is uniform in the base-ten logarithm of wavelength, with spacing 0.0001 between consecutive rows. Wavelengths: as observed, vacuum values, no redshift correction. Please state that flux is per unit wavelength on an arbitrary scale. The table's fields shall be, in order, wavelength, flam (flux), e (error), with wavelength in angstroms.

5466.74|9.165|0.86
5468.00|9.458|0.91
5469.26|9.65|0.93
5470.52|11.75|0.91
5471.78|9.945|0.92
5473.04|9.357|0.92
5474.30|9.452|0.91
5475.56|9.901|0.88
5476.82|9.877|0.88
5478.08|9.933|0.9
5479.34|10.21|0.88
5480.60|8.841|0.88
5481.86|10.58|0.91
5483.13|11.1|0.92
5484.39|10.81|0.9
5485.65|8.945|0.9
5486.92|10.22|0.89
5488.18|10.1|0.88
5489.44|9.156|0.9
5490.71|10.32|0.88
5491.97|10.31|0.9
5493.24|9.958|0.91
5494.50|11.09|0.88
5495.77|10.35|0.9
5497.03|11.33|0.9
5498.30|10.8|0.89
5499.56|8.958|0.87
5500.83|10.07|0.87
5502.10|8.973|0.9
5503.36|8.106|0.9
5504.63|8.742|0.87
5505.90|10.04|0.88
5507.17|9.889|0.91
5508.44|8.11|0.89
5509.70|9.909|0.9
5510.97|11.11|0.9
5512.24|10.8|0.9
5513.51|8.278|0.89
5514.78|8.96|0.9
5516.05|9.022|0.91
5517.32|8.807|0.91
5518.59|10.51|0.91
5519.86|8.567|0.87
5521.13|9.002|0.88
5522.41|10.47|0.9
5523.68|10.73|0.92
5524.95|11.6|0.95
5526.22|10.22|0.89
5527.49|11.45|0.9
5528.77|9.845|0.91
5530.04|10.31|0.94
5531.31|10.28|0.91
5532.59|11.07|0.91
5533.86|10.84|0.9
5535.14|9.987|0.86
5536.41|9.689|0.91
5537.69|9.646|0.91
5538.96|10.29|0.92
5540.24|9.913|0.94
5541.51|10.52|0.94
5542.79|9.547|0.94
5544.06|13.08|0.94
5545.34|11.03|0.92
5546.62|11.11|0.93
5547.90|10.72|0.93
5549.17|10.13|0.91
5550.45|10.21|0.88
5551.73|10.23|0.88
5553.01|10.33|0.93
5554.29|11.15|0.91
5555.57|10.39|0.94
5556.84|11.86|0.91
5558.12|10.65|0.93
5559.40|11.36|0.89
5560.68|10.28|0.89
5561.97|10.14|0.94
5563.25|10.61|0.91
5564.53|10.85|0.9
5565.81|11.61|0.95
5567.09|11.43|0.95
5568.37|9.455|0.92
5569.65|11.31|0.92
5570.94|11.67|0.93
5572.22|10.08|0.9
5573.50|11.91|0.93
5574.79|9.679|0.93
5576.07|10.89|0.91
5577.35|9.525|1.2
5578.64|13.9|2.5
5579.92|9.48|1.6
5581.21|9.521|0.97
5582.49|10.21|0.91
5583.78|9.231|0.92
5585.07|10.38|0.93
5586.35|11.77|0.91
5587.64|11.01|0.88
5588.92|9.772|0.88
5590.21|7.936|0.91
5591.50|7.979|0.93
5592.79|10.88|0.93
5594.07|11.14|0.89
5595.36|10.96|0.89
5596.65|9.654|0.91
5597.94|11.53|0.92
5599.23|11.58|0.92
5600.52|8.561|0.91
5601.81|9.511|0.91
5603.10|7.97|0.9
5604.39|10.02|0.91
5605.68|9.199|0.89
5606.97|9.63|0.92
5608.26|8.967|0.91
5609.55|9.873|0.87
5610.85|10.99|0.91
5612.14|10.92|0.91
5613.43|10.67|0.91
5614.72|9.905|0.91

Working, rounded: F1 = 9.1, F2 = 0.87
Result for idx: 3.7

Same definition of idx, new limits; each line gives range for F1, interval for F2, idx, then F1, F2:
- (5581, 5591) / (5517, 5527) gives 4.5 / 9.9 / 1.15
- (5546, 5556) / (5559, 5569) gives 3.4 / 10.6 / 0.69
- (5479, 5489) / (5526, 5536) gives 3.5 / 10.0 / 0.74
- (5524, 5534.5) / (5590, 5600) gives 4.1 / 10.7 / 0.95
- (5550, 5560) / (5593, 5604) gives 5.0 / 11.0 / 1.27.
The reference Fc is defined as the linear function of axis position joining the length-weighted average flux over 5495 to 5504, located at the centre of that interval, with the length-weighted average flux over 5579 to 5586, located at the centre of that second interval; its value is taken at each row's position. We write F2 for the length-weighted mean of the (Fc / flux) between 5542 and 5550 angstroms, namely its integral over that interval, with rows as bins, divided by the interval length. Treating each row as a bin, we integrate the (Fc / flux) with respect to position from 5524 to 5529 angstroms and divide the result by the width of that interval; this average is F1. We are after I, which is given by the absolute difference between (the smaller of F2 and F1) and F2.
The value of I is 0.004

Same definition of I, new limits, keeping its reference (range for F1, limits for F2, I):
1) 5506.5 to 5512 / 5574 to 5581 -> 0.000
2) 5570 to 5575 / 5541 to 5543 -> 0.065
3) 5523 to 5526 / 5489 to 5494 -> 0.082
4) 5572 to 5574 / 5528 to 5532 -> 0.063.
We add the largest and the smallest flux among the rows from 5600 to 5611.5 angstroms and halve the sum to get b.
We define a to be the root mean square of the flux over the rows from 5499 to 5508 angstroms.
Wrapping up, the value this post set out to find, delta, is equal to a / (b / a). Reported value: 9.1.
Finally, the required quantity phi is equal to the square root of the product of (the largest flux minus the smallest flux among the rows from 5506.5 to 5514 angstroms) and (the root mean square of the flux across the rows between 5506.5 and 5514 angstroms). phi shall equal 5.4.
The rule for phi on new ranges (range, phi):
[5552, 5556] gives 3.0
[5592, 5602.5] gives 5.6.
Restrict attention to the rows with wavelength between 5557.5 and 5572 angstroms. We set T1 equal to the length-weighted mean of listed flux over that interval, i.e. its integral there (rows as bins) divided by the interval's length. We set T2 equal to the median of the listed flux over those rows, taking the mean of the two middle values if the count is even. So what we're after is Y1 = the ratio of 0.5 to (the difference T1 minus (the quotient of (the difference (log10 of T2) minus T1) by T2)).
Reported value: 0.0426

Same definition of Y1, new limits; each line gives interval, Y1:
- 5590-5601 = 0.0456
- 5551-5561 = 0.0426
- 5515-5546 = 0.0448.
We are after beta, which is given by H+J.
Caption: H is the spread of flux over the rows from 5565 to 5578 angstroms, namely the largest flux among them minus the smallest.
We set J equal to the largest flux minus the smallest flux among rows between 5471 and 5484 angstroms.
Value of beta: 4.7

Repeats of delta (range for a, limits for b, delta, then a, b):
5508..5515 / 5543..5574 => 8.2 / 9.6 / 11.3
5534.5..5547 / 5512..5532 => 11.2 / 10.5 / 9.9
